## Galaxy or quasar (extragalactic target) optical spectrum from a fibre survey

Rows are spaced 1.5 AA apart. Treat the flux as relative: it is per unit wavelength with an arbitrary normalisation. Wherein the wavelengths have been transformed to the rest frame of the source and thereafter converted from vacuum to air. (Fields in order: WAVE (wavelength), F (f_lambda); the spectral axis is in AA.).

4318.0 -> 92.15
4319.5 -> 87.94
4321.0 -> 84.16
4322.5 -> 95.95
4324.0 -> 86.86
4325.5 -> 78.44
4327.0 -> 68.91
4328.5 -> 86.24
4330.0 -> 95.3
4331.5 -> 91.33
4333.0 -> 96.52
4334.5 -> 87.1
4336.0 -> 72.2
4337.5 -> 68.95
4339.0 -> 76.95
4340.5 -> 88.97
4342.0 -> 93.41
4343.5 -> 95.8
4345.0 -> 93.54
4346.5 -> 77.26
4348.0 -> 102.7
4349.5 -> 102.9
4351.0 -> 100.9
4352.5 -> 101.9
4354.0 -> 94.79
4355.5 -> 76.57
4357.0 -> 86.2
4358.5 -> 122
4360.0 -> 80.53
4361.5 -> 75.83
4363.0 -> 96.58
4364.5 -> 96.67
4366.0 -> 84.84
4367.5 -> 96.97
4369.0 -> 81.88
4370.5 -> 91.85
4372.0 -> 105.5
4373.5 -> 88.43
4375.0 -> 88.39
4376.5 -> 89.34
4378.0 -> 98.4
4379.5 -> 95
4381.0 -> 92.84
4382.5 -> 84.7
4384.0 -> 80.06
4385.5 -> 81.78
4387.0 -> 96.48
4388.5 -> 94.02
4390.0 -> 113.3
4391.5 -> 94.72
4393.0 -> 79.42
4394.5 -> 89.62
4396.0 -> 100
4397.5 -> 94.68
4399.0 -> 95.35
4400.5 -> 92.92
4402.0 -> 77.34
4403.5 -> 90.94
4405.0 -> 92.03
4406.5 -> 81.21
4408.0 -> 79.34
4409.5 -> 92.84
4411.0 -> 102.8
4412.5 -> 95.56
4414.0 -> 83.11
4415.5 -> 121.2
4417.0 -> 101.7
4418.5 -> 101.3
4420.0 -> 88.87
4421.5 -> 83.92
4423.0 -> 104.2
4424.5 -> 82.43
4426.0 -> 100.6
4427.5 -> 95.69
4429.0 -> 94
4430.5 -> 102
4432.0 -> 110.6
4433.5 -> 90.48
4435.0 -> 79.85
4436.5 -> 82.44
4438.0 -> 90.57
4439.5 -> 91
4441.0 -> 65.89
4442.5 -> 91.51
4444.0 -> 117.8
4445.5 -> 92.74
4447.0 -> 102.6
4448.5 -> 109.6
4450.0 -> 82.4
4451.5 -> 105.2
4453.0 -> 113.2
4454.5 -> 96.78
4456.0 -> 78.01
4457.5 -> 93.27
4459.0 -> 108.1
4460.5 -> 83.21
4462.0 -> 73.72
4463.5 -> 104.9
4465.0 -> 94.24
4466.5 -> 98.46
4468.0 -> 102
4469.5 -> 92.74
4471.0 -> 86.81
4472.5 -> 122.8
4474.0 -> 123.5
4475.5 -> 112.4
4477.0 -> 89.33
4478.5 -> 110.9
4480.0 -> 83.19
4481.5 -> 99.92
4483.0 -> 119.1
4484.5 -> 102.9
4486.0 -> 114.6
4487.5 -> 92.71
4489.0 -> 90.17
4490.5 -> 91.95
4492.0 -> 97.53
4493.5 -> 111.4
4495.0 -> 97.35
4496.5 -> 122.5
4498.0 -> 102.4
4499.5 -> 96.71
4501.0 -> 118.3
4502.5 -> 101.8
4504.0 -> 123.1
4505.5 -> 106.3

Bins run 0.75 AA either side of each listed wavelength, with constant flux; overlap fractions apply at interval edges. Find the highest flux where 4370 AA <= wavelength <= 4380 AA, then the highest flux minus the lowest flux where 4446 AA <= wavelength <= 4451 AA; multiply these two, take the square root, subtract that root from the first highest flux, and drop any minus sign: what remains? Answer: 52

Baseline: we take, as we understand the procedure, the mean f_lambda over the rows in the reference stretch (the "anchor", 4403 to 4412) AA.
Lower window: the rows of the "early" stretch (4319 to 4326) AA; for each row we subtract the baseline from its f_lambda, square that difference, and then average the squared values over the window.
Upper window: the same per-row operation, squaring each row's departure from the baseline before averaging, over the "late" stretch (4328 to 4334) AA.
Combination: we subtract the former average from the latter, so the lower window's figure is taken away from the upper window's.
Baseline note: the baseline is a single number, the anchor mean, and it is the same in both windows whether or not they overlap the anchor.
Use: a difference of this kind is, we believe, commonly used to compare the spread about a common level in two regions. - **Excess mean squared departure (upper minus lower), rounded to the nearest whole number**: -20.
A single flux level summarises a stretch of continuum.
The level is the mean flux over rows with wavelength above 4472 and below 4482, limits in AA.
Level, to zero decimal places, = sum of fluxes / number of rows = 106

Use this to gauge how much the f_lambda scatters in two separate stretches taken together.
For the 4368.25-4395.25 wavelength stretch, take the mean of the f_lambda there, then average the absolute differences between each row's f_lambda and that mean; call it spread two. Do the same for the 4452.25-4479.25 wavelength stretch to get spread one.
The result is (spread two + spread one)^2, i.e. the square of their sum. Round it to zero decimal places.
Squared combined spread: 332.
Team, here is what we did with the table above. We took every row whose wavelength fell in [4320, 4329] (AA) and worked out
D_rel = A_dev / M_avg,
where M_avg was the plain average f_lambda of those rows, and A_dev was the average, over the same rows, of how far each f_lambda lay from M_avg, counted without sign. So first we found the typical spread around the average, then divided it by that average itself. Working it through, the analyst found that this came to 0.078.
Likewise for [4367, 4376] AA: 0.066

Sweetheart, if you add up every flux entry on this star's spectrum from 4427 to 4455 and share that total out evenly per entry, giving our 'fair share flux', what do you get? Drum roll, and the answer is 95.5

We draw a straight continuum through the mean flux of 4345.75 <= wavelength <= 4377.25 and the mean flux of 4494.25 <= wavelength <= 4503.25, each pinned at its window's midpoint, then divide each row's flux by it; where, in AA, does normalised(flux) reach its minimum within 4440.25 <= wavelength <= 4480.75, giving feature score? 4441.0 AA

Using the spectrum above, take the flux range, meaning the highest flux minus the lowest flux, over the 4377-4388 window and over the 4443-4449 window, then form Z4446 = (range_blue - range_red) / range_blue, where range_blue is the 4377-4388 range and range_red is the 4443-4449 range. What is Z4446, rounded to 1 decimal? -0.4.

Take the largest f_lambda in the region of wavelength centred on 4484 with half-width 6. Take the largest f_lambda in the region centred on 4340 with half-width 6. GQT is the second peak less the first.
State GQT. -23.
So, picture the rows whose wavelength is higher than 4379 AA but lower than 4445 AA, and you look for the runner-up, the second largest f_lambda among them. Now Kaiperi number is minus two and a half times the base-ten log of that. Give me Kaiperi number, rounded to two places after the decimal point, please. -5.18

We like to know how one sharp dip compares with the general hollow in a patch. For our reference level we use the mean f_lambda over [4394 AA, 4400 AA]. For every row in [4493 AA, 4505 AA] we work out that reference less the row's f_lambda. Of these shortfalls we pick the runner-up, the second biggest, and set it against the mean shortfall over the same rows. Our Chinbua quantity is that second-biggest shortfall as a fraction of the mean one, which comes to 0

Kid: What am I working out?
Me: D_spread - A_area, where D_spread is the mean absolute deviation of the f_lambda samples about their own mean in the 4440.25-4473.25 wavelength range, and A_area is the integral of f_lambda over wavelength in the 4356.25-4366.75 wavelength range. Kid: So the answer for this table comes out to -953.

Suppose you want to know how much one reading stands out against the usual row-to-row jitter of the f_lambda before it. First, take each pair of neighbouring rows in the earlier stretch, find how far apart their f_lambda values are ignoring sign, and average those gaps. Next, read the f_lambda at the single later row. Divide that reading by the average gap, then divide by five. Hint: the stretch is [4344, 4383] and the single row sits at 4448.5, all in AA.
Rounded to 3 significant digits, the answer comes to 1.91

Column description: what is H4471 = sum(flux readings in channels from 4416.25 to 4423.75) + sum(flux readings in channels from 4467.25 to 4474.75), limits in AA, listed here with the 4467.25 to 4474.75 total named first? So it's 1008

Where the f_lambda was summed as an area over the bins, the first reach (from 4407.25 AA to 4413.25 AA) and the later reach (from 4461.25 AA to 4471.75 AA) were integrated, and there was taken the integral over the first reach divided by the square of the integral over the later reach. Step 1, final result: 0.001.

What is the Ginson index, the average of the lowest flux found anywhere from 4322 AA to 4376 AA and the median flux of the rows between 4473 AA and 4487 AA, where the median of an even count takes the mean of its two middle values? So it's 90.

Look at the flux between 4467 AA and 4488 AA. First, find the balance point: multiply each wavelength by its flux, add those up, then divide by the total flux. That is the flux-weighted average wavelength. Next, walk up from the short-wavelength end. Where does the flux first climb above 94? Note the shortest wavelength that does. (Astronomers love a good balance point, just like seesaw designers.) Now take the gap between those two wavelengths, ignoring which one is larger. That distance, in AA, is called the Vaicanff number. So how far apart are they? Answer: 9.8 AA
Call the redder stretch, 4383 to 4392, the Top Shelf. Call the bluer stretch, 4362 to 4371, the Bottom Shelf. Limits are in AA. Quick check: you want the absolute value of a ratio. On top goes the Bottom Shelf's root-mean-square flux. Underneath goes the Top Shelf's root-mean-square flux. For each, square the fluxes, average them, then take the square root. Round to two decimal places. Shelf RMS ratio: 0.97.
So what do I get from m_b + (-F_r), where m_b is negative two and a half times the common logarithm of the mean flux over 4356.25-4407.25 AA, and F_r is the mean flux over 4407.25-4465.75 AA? -99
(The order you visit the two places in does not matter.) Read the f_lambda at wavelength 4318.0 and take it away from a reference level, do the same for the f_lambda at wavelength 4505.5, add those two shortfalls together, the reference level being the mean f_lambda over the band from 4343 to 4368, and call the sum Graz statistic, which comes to -12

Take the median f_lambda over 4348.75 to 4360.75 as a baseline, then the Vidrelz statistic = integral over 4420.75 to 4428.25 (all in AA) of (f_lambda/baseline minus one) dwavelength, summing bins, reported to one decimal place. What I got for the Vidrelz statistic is -0.3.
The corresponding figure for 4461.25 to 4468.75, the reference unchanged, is -0.2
